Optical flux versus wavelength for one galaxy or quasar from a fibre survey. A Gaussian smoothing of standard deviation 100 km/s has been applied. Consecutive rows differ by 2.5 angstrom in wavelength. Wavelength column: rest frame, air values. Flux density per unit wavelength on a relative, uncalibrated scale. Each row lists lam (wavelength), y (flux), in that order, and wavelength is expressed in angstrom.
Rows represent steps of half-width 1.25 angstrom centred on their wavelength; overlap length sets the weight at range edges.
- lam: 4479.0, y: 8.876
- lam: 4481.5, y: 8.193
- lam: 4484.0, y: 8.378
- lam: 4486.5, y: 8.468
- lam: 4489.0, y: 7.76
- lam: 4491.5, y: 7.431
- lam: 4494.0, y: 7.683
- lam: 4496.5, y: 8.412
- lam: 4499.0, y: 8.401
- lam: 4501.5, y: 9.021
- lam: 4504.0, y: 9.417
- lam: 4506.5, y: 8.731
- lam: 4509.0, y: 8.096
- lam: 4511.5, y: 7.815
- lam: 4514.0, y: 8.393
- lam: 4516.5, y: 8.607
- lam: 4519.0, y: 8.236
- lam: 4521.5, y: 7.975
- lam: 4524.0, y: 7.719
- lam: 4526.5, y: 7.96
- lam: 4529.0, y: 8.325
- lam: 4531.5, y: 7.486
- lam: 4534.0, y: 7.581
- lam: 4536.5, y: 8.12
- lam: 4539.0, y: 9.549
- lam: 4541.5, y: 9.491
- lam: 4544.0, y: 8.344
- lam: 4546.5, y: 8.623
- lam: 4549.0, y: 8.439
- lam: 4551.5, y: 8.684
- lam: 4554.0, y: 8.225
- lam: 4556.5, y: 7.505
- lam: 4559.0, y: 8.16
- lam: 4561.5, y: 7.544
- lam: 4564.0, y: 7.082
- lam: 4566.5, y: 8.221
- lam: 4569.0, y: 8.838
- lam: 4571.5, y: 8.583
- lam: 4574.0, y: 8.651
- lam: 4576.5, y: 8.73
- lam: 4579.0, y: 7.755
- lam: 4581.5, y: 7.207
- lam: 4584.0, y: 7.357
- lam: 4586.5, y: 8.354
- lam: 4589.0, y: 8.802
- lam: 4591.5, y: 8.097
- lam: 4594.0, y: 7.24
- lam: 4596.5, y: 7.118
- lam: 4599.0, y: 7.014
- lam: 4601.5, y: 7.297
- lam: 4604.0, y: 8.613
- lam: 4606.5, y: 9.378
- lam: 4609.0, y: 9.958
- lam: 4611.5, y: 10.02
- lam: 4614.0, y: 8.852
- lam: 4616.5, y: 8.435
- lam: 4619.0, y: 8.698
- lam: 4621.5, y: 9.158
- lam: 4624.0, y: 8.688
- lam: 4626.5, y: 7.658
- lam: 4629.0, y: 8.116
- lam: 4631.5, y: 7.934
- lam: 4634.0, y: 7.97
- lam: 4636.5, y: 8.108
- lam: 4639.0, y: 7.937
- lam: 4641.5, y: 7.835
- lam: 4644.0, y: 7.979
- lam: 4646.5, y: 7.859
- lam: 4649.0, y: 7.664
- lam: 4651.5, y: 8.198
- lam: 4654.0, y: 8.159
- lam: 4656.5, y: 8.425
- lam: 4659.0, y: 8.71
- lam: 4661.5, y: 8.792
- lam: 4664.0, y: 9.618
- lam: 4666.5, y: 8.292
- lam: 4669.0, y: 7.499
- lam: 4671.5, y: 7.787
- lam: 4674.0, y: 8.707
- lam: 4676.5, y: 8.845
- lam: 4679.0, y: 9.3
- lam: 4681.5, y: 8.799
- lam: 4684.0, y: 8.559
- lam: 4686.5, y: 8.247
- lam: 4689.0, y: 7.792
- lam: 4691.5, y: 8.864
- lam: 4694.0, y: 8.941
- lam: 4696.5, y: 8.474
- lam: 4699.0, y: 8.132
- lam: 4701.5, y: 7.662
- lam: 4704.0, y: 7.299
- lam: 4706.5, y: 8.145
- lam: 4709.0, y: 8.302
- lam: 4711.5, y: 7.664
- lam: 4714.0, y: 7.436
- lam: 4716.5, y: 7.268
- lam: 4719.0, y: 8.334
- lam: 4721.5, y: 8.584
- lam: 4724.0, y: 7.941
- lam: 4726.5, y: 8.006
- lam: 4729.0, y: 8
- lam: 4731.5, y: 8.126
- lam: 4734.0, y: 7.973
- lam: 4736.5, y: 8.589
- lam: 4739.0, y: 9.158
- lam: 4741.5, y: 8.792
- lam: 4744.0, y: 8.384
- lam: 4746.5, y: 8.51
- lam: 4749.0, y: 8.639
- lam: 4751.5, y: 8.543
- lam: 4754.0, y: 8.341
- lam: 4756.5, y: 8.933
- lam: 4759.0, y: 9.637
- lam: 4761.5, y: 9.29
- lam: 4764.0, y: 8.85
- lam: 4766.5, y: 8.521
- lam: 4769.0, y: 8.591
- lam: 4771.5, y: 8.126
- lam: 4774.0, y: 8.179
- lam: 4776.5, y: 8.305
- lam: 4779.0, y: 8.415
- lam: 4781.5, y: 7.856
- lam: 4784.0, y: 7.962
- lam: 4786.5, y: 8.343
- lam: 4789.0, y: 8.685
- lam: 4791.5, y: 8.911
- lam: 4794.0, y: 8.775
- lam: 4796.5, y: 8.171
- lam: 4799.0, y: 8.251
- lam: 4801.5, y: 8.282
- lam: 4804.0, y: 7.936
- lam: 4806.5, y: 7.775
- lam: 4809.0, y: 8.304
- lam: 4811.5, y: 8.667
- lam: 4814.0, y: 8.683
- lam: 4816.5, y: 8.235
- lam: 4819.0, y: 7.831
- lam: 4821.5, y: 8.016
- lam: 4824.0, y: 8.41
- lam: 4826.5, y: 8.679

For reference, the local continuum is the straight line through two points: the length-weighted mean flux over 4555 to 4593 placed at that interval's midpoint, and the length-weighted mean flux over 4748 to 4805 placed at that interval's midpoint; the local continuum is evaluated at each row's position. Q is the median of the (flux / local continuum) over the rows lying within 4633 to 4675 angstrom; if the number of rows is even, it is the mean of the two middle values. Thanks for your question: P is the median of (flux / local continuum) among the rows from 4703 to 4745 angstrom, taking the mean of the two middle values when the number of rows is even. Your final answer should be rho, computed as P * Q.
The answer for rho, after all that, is 0.96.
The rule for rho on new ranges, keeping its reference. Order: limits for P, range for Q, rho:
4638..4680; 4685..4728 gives 0.97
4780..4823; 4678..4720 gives 0.96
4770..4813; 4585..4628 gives 1.03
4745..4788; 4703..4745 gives 0.97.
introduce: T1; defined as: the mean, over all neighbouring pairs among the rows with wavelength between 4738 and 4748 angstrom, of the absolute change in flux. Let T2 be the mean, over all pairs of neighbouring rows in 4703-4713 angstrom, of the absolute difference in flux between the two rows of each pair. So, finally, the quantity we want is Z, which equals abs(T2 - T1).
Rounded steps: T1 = 0.3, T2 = 0.55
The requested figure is 0.25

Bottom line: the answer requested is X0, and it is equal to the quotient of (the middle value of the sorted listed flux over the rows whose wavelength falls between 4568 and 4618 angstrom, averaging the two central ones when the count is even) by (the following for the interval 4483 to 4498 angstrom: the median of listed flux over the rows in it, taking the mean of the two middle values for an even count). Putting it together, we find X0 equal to 1.05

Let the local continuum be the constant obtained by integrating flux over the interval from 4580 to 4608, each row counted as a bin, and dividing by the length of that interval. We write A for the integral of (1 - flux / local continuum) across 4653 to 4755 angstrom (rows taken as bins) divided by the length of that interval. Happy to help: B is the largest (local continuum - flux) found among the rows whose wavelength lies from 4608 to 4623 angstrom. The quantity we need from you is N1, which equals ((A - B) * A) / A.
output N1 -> 0.5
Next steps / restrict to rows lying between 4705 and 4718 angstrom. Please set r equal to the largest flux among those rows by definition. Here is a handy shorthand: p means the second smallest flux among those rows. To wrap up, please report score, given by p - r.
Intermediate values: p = 7.436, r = 8.302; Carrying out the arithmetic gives -0.9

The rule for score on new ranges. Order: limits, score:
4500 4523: -1.4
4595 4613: -2.9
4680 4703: -1.1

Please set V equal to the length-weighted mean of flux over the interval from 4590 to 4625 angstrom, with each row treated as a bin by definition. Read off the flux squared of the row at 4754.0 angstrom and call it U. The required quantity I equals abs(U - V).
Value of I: 61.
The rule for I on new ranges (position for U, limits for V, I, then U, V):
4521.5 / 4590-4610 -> 56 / 64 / 8.07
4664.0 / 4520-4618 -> 84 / 93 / 8.24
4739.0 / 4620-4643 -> 76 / 84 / 8.16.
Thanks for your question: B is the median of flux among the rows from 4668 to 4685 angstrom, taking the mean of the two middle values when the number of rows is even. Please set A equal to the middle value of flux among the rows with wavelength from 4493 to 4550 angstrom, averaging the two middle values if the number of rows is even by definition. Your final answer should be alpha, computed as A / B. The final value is 0.96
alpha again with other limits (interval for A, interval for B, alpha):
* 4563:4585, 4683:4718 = 1.01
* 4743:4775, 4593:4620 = 0.99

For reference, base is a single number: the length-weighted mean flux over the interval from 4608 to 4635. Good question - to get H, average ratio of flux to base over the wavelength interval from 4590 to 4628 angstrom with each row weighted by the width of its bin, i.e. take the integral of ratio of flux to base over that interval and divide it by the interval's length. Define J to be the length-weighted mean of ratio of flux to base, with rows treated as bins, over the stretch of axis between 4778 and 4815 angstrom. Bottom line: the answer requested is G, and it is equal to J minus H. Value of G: -0.01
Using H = 0.970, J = 0.960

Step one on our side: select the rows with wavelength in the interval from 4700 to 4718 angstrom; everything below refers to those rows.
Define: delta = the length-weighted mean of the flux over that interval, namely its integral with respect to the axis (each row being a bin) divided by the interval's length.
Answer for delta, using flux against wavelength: 7.70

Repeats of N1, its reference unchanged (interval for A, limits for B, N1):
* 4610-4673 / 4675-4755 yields -0.7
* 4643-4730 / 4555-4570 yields -0.8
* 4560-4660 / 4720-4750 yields 0.0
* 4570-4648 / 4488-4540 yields -0.5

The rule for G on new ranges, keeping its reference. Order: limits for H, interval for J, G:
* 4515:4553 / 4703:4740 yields -0.03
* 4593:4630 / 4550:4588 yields -0.04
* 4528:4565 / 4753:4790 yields 0.04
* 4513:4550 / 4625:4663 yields -0.03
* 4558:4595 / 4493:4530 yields 0.03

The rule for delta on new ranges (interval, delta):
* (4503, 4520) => 8.46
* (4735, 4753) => 8.65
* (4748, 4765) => 8.89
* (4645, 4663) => 8.27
